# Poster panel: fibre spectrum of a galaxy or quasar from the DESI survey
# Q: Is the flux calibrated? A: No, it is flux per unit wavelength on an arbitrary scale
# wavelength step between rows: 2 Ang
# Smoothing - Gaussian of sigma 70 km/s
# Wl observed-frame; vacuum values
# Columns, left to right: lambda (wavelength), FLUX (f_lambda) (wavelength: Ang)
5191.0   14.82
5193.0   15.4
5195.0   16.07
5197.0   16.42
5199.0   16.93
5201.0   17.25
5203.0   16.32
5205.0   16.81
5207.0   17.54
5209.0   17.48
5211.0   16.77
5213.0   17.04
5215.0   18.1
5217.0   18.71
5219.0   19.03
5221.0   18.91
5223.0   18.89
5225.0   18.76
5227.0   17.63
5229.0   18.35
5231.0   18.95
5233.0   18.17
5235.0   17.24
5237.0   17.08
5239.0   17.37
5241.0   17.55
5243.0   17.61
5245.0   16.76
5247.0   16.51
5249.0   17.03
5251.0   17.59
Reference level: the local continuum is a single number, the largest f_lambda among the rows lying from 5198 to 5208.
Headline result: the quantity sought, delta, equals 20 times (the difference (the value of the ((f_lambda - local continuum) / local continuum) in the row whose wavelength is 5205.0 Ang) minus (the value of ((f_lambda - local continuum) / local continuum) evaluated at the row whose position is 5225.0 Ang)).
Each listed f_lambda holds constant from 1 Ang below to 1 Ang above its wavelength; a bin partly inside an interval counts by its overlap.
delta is -2.2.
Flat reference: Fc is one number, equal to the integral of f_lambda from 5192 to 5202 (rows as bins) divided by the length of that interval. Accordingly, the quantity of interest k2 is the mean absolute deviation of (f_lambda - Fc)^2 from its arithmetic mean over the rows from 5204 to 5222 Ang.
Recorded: 2.3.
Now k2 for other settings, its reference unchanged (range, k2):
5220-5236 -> 1.9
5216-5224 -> 0.4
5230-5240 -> 2.0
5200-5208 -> 0.5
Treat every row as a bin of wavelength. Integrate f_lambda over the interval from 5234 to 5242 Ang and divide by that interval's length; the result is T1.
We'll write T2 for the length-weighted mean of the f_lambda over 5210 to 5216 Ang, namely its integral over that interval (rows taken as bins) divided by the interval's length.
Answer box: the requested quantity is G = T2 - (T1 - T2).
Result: 17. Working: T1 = 17.3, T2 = 17.3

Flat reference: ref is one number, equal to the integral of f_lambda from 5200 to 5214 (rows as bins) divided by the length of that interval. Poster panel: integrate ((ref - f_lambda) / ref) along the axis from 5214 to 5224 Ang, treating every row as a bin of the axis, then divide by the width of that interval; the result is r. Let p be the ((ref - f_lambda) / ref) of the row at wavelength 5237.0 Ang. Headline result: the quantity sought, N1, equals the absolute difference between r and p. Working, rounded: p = 0.00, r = -0.10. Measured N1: 0.10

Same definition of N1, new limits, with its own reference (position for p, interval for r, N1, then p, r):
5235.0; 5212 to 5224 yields 0.07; -0.01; -0.08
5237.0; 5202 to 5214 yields 0.01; 0.00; 0.00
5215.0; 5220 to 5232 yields 0.03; -0.06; -0.09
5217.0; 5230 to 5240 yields 0.06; -0.10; -0.04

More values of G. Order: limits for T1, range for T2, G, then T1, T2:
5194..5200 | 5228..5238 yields 19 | 16.5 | 18.0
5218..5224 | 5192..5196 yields 13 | 18.9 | 15.7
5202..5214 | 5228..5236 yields 19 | 17.0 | 18.2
